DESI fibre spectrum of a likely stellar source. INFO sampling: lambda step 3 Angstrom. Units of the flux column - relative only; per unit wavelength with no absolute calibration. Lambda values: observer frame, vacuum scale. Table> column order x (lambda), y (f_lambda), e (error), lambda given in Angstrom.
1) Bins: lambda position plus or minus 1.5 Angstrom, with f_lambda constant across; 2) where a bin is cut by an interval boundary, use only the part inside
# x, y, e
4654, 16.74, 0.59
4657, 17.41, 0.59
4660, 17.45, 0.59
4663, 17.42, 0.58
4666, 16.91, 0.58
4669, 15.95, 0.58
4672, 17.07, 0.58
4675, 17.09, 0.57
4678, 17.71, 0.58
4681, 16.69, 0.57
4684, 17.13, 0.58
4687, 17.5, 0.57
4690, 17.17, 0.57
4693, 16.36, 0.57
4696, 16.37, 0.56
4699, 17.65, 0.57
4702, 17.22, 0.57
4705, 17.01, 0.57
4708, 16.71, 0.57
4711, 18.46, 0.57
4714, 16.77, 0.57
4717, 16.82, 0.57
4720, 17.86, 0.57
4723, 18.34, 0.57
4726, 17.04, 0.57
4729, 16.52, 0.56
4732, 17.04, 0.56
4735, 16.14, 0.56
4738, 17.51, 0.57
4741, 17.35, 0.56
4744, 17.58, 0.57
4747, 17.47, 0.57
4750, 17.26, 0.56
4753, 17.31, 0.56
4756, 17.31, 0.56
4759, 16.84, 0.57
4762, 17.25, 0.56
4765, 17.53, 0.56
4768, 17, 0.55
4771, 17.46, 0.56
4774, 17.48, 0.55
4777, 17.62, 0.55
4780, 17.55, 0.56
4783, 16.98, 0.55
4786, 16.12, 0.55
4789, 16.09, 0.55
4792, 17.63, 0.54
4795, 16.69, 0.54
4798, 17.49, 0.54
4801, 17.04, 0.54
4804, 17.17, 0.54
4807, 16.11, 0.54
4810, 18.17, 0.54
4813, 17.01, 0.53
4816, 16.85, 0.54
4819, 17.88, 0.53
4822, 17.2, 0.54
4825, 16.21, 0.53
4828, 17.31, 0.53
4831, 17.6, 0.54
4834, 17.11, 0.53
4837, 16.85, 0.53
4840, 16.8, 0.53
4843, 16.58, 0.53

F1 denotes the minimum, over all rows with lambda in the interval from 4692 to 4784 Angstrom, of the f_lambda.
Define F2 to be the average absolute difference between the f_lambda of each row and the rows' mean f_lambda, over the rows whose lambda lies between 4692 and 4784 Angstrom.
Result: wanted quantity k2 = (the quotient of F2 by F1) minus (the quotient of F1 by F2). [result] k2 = -40.0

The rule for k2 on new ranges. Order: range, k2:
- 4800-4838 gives -39.7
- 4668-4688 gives -39.8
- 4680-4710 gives -45.6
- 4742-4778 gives -93.1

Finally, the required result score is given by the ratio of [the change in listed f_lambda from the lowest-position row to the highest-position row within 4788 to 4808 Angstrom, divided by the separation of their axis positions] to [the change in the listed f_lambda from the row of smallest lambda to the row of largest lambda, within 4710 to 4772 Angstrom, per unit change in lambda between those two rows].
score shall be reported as -0.1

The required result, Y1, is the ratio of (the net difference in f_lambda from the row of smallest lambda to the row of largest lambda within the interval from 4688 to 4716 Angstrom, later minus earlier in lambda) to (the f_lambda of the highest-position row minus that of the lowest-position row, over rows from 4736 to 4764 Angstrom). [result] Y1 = 2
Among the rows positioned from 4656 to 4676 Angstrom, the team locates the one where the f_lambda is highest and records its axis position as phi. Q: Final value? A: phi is 4660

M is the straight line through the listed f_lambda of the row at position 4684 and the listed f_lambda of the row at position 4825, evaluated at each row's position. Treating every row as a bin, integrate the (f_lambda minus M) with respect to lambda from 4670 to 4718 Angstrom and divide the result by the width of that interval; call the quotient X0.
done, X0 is 0.03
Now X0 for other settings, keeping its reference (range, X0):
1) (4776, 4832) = 0.73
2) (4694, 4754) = 0.34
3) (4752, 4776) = 0.67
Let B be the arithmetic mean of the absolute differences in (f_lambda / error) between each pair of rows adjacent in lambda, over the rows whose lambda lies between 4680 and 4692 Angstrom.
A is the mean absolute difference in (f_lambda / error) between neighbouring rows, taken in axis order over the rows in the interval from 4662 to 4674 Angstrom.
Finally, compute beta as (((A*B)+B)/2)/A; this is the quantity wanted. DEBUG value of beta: 0.6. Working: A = 1.5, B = 0.7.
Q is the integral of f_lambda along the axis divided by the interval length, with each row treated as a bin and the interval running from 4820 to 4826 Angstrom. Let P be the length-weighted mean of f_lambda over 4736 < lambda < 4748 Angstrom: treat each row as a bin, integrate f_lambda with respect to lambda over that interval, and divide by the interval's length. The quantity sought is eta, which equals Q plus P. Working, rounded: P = 17.4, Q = 16.8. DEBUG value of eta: 34.27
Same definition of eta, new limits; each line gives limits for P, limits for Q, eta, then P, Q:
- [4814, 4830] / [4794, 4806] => 34.18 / 17.1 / 17.1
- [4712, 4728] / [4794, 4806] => 34.45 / 17.4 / 17.1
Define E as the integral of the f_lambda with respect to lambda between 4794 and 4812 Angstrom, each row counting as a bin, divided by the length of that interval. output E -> 17.1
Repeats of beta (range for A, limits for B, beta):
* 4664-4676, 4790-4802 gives 1.2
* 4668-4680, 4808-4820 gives 1.6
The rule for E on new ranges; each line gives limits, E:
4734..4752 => 17.3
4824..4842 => 17.0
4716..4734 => 17.3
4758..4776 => 17.3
